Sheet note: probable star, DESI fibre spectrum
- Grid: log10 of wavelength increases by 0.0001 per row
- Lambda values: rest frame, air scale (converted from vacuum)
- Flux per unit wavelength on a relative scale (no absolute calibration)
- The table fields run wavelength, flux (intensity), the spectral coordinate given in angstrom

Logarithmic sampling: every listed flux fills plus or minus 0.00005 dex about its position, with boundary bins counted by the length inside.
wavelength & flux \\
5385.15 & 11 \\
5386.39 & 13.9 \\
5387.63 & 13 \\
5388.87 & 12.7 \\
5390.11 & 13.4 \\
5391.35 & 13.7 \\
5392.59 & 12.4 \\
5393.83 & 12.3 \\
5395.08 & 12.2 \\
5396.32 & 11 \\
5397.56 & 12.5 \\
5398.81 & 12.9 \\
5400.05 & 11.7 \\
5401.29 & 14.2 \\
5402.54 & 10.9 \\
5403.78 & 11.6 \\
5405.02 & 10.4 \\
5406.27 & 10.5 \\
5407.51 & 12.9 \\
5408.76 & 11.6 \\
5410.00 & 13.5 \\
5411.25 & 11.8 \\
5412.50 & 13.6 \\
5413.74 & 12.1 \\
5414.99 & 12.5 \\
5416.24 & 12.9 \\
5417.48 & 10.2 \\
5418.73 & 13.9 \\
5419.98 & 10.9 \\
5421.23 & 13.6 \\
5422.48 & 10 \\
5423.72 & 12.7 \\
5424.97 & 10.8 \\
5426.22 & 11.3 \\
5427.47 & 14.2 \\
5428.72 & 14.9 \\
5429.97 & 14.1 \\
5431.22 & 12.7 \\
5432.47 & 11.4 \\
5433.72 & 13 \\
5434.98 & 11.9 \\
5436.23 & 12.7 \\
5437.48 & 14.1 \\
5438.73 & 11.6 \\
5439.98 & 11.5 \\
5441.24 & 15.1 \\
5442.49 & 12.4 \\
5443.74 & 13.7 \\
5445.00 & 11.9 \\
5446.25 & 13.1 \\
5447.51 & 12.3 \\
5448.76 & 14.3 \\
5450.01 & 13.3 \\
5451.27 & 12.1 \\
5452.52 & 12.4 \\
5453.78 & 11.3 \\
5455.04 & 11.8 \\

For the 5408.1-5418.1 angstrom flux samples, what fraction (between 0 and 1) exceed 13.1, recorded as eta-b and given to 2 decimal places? 0.25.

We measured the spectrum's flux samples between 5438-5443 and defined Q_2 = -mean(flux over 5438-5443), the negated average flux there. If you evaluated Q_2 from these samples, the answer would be -12.7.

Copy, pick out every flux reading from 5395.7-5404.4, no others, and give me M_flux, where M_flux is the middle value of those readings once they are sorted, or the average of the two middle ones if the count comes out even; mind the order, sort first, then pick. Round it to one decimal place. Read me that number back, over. 11.7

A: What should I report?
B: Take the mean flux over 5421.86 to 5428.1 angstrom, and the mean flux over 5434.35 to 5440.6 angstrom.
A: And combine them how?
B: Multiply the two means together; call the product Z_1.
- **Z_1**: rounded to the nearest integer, 146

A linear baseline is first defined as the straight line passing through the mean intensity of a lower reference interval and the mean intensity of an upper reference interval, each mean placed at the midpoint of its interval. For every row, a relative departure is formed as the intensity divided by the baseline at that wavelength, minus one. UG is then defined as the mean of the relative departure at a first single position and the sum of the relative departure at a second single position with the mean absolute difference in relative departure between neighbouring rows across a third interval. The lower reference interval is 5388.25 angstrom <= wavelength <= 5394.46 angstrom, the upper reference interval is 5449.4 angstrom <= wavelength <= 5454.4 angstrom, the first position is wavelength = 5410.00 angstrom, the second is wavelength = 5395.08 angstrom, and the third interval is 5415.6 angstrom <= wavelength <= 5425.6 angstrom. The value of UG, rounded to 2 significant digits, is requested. 0.12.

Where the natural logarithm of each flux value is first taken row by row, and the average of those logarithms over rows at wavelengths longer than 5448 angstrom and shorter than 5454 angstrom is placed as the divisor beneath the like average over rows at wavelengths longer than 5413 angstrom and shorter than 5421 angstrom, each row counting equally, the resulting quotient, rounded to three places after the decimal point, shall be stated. 0.980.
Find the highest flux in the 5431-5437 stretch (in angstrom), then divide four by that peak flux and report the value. 0.31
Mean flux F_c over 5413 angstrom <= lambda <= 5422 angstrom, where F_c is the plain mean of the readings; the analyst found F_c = 12.3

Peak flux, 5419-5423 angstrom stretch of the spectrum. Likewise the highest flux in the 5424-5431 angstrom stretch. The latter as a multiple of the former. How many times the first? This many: 1.10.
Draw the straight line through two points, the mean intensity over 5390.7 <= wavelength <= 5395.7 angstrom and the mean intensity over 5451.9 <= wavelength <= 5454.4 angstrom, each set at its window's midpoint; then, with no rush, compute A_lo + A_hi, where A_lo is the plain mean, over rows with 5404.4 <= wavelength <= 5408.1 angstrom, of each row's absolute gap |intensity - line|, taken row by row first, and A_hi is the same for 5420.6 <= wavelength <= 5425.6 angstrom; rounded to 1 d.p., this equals 2.9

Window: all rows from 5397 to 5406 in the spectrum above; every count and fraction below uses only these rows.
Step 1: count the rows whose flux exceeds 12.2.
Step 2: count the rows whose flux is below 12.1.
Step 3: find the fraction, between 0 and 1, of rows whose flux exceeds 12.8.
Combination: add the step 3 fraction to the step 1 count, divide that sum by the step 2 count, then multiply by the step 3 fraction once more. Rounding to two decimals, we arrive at 0.23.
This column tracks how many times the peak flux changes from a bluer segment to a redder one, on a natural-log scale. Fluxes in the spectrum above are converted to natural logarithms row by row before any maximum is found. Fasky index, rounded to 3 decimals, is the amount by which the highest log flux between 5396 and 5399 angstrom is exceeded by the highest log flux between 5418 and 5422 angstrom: 0.075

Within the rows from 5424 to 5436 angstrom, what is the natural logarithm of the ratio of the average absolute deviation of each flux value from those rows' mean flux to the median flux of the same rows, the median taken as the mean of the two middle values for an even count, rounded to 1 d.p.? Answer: -2.4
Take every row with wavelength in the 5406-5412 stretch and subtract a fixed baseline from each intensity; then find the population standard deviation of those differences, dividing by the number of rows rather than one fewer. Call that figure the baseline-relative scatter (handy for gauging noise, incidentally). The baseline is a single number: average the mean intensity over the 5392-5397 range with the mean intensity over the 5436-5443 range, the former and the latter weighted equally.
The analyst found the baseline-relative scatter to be 1.0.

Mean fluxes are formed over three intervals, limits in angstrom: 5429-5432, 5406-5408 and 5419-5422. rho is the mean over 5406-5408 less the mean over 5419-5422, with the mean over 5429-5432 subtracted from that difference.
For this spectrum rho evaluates -13.9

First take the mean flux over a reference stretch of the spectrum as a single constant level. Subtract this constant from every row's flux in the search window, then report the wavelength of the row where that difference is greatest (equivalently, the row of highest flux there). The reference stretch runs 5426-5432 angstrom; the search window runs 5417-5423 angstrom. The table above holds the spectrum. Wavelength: 5418.73 angstrom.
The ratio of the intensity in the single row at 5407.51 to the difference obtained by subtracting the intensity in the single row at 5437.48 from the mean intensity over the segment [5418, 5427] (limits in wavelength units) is -6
